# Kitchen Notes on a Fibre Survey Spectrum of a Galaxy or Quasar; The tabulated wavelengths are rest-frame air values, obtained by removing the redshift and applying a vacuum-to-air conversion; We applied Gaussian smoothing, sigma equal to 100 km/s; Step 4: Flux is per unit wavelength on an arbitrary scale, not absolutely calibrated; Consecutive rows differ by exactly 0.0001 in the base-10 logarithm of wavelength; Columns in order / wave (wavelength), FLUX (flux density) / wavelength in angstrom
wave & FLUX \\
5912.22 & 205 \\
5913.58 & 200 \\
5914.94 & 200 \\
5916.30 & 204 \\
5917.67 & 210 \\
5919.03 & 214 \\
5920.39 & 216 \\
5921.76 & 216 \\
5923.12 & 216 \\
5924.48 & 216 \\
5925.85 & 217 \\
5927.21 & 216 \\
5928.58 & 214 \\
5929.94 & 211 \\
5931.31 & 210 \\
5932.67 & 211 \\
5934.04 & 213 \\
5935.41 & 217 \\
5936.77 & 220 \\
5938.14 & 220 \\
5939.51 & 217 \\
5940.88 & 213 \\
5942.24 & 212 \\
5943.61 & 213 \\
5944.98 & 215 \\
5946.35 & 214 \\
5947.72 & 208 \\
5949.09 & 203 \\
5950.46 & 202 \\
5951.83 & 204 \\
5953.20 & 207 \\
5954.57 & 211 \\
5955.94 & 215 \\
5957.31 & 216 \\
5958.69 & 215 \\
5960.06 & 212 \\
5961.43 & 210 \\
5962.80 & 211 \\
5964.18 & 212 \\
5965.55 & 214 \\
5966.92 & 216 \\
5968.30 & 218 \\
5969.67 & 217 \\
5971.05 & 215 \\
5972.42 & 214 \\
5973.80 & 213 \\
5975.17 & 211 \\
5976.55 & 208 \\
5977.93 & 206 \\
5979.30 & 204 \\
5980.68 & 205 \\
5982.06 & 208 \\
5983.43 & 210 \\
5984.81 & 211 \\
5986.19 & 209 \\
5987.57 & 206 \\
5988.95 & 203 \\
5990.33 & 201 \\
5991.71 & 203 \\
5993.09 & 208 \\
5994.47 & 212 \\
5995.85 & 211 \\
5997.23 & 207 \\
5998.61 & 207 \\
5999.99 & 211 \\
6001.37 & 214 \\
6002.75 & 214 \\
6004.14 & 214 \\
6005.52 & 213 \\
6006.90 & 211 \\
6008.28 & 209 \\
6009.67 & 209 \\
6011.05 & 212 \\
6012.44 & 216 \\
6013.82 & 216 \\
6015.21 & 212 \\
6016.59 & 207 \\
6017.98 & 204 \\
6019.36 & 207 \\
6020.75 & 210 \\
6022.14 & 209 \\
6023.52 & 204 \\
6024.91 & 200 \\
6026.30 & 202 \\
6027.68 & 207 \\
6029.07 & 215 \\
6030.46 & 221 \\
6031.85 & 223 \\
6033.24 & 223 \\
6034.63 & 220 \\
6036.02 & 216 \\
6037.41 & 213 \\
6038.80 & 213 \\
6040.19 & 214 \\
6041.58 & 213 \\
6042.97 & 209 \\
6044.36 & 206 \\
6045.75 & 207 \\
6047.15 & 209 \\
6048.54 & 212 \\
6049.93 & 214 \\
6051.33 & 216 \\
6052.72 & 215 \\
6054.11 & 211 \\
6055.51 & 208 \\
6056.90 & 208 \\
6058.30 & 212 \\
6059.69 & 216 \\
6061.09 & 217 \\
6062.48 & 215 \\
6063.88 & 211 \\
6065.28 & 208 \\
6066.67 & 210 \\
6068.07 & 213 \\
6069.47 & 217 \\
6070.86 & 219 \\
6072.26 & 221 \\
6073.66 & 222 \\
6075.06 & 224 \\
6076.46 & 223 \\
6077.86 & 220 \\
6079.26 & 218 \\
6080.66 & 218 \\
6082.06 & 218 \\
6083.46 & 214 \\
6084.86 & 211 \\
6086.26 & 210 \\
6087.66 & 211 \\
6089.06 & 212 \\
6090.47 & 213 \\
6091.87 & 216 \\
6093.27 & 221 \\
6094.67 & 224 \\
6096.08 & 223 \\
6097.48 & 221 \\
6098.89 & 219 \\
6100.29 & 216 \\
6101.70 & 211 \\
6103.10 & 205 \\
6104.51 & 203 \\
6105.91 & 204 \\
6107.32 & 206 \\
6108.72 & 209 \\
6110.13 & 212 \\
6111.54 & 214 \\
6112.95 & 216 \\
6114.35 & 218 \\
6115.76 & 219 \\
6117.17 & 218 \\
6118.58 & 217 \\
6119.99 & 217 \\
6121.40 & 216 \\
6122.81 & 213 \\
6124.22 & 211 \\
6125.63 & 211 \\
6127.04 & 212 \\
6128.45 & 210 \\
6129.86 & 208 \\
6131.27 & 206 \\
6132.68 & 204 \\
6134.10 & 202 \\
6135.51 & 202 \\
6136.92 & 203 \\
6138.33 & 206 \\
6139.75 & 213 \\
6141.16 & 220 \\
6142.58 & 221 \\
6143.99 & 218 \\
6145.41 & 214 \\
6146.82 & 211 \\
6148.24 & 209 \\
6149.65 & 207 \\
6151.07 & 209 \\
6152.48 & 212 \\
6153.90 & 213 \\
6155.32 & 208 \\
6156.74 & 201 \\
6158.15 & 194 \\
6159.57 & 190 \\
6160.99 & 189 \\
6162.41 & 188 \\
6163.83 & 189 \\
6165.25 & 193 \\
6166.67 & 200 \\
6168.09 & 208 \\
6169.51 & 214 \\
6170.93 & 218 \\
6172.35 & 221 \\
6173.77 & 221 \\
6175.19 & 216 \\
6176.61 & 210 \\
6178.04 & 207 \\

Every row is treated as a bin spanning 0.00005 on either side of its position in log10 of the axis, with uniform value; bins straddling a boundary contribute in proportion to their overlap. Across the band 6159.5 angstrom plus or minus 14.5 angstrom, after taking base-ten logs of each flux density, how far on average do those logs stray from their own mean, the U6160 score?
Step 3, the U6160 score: 0.0199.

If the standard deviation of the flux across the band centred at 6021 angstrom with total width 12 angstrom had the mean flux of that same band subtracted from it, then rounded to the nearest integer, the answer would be -202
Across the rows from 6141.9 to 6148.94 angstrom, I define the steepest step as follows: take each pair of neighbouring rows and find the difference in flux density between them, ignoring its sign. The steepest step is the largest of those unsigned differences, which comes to 4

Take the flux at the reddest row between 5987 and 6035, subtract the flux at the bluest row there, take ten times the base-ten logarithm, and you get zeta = 11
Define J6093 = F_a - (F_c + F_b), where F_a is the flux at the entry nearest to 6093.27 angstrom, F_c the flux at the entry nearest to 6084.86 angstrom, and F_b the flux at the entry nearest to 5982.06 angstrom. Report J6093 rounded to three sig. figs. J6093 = -198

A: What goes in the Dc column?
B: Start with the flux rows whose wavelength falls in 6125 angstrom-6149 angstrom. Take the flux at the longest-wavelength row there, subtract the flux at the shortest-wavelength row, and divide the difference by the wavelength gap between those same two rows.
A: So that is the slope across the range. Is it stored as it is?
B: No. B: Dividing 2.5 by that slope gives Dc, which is -28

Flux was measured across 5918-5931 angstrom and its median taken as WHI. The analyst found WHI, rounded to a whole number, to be 216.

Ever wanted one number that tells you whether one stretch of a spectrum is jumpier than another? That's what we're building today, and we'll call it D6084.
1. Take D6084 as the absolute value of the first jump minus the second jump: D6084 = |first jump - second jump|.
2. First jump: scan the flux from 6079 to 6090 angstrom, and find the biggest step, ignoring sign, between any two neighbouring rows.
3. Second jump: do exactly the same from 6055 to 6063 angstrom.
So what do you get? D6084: 0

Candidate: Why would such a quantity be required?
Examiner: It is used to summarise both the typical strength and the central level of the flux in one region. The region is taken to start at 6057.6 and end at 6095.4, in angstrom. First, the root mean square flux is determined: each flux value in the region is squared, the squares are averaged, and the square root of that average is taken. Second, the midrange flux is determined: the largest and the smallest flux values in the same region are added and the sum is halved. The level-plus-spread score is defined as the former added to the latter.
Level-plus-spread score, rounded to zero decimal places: 432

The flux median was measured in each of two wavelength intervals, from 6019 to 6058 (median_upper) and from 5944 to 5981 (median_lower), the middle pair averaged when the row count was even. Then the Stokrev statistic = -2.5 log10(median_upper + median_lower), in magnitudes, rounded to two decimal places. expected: -6.57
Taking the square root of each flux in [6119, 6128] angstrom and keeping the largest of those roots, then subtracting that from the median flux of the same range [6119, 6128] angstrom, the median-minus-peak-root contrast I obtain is 198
